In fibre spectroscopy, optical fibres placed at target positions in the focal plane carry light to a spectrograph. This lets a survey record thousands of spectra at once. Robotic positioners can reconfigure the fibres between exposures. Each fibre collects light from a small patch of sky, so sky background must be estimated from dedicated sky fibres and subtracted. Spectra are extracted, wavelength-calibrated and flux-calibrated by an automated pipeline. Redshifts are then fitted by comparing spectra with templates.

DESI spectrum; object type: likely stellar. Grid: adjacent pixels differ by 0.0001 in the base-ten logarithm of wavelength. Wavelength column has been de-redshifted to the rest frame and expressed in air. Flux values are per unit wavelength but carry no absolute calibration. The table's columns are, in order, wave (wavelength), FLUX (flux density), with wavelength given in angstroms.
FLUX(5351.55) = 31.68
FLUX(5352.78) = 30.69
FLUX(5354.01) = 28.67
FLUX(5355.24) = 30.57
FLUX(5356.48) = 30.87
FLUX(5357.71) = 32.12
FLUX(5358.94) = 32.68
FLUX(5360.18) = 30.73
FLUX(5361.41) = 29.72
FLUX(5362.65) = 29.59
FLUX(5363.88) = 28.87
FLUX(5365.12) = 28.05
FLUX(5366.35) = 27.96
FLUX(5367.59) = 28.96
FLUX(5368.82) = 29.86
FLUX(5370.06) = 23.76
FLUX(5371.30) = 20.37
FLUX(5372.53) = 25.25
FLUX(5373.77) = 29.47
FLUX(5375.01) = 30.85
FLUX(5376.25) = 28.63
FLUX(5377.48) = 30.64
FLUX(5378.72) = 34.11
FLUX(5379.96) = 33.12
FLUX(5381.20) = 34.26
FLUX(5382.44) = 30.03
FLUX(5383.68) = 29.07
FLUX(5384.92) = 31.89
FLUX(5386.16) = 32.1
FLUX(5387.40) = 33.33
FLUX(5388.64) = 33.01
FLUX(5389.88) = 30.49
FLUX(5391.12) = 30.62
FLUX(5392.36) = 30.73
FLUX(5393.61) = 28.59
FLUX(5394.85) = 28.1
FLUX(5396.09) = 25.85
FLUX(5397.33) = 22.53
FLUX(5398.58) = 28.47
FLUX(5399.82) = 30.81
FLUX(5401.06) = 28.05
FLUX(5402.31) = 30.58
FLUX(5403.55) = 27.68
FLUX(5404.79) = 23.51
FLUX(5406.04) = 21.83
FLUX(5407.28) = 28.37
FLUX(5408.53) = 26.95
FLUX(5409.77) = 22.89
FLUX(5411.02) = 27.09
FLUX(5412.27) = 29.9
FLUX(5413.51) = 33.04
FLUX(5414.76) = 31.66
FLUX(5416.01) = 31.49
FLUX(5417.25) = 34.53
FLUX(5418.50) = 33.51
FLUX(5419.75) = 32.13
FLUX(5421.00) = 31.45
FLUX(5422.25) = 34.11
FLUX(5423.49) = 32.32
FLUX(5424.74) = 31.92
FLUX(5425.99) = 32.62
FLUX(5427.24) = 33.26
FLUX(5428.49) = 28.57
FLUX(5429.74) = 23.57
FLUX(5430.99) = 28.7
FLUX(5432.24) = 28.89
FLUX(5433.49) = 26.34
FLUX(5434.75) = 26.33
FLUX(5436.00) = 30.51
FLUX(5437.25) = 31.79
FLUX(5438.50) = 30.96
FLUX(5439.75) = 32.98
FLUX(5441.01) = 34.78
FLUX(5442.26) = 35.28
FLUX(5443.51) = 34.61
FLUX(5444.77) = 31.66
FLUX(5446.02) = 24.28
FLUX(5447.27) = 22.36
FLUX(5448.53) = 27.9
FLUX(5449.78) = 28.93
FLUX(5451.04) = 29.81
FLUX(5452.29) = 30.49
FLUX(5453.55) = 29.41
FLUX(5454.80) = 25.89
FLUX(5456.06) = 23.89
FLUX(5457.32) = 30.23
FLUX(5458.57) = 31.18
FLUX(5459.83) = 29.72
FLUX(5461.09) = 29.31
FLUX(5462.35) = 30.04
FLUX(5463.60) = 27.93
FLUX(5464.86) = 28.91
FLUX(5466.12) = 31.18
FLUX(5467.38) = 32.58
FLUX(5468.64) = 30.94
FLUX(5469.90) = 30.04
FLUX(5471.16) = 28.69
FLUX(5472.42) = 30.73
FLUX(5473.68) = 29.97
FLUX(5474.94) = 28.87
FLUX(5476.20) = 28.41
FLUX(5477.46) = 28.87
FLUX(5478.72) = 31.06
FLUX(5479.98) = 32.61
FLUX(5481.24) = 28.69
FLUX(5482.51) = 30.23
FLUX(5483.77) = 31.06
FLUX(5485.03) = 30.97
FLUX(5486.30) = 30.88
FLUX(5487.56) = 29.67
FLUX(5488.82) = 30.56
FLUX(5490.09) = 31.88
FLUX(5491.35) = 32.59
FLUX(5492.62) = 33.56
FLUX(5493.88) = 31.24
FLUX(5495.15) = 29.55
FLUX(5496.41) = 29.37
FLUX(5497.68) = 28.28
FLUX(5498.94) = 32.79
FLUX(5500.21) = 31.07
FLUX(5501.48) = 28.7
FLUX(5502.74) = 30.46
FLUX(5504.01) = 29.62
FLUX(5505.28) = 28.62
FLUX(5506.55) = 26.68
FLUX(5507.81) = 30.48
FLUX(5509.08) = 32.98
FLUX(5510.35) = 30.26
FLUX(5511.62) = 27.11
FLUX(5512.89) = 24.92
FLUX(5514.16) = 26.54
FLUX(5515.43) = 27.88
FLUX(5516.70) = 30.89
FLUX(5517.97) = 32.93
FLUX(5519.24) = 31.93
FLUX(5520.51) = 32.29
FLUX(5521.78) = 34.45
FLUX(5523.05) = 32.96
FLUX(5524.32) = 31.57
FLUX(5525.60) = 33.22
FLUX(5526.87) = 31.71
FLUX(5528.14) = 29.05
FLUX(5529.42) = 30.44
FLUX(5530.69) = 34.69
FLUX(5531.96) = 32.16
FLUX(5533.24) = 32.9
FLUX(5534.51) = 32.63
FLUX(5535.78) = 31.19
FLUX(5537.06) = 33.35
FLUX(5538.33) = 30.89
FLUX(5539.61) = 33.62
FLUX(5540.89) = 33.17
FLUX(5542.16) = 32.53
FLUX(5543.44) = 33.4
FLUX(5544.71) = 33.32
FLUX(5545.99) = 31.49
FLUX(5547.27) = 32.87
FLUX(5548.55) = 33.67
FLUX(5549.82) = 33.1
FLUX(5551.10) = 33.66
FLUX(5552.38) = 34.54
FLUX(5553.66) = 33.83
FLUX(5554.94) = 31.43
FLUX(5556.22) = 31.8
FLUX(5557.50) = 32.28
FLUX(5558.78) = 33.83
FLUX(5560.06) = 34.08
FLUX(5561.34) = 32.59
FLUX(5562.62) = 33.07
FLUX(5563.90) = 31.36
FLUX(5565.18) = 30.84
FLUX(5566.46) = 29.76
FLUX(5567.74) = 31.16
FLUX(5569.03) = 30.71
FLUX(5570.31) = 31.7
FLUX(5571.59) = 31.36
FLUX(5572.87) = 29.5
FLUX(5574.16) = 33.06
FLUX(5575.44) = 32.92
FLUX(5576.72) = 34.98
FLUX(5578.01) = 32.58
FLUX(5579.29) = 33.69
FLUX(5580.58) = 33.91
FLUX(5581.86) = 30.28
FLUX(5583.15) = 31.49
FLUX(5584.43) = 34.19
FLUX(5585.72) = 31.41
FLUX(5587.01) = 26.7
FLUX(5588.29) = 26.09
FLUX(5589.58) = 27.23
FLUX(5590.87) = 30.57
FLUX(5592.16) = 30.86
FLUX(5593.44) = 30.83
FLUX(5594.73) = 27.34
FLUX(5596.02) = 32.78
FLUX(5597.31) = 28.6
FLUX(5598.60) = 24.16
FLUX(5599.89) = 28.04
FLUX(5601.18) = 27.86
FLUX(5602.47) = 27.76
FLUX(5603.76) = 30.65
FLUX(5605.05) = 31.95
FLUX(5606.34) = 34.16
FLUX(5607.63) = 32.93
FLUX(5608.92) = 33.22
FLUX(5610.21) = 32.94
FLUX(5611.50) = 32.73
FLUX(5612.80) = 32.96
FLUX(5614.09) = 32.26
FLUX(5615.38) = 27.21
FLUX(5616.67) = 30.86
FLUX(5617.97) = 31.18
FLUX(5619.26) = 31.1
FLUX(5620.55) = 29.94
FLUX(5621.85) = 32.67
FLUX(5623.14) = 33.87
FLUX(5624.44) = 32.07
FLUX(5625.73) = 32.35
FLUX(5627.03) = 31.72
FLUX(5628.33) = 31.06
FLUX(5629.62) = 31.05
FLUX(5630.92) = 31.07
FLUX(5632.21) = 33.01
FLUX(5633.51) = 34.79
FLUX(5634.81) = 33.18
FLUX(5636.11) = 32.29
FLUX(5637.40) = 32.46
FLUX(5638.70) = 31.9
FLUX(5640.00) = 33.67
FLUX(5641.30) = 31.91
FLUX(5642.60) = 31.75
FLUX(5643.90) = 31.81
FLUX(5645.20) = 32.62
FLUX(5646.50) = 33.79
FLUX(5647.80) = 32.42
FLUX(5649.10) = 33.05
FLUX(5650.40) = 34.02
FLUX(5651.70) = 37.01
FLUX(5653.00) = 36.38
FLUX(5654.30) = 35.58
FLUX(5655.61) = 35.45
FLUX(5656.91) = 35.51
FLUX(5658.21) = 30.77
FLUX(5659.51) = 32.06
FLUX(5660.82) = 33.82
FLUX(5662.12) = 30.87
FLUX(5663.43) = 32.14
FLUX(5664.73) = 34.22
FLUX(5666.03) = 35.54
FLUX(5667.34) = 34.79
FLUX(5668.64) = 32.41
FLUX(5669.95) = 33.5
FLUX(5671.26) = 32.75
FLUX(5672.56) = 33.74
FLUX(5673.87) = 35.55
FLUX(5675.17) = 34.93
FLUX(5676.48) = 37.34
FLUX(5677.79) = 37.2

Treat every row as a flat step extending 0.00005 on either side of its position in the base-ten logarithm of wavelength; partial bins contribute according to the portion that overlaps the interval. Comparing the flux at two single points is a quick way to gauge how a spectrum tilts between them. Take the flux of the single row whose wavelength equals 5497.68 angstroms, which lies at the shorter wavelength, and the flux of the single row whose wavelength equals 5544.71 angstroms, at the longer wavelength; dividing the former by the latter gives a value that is 0.85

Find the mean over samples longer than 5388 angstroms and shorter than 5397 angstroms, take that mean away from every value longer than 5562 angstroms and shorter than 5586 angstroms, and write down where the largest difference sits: 5576.72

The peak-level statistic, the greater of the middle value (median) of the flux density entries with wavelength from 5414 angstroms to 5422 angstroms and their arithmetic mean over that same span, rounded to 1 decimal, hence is 32.5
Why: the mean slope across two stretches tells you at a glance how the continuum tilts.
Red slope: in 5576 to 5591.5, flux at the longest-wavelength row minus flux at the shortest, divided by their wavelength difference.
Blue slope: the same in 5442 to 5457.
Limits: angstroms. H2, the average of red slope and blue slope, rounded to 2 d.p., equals -0.57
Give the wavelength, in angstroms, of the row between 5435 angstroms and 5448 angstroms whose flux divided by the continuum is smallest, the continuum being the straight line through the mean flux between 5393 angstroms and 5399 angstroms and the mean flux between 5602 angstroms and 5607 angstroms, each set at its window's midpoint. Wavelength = 5447.27 angstroms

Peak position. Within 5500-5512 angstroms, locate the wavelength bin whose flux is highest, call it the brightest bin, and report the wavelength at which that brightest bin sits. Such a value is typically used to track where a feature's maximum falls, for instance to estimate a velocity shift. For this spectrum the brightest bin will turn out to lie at 5509.08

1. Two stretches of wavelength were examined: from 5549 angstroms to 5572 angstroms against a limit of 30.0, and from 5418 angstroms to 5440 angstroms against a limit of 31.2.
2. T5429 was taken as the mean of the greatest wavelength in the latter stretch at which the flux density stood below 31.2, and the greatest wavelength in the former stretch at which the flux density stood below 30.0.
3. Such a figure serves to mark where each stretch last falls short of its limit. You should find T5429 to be 5502.5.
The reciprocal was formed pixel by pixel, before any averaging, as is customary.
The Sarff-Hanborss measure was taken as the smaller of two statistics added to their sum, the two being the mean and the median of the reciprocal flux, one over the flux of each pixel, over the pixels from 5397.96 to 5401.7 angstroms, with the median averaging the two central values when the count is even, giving 0.104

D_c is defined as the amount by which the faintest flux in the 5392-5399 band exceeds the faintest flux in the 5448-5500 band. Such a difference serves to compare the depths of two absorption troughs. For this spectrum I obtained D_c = -1.4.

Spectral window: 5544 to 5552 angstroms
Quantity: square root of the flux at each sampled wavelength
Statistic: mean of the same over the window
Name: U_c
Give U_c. 5.75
